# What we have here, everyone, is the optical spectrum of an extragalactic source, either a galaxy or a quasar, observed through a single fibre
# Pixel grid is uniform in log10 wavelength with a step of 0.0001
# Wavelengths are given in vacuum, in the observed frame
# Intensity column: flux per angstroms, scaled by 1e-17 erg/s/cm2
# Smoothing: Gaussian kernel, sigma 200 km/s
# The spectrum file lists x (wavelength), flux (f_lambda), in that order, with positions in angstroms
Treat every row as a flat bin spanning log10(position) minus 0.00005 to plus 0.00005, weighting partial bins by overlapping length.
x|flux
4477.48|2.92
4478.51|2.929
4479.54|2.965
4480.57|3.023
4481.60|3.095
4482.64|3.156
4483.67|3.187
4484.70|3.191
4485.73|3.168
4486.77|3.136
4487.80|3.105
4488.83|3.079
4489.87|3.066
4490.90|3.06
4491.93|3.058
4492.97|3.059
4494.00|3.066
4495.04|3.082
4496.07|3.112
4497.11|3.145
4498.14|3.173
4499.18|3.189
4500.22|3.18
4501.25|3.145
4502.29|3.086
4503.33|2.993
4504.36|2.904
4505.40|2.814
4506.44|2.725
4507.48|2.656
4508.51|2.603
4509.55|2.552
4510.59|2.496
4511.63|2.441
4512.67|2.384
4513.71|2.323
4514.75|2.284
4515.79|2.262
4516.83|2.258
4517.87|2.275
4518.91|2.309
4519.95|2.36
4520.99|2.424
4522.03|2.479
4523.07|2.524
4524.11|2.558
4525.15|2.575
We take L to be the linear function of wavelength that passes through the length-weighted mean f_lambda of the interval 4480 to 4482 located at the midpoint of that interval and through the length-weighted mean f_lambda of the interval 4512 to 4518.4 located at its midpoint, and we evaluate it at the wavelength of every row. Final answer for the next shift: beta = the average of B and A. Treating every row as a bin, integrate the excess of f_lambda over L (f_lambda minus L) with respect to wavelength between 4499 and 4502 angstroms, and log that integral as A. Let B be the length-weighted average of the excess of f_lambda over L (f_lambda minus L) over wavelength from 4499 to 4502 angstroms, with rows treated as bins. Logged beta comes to 1.07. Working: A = 1.6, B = 0.54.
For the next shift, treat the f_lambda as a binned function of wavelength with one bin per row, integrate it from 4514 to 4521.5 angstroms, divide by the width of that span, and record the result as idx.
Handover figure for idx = 2.3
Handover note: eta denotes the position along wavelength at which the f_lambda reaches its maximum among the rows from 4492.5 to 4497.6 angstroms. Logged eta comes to 4497.11 angstroms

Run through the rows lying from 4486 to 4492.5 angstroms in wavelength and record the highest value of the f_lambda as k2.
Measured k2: 3.136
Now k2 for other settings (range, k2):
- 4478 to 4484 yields 3.187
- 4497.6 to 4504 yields 3.189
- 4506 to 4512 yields 2.725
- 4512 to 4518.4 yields 2.384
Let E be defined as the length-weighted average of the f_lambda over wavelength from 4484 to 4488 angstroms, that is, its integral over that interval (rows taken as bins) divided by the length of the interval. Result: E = 3.16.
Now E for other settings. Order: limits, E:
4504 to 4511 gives 2.68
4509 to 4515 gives 2.42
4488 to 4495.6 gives 3.07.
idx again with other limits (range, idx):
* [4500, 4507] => 3.0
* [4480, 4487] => 3.1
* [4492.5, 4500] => 3.1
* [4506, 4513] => 2.6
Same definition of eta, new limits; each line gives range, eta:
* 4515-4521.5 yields 4520.99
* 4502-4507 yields 4502.29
